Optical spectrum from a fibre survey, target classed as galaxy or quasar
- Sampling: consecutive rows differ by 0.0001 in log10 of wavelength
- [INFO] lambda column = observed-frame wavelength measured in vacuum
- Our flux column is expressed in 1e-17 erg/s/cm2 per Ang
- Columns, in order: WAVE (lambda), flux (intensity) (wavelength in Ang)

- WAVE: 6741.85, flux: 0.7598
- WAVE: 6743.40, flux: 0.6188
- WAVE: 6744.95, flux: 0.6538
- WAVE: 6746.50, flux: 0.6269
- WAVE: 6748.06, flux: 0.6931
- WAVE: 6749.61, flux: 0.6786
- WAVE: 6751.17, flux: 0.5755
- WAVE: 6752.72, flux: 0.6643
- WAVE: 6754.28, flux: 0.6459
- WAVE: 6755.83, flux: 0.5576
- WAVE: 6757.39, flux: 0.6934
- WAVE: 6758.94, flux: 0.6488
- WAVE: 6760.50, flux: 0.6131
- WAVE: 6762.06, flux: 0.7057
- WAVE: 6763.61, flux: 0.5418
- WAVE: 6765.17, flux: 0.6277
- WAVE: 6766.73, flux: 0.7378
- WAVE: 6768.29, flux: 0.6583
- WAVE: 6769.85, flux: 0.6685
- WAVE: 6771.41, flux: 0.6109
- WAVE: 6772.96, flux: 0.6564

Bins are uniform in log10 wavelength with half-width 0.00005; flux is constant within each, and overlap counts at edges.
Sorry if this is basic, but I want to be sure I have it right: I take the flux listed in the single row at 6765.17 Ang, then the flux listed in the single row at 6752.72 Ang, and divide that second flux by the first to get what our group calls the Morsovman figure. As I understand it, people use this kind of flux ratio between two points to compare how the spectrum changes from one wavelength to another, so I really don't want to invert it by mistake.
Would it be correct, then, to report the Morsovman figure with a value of 1.06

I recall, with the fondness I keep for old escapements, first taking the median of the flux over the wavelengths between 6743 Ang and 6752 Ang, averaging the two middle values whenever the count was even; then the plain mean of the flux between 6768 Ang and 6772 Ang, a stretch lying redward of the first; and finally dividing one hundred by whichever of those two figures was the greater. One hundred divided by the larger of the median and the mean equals 155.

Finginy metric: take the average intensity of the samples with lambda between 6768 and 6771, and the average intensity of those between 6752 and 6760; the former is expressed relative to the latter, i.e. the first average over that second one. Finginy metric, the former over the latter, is 1.03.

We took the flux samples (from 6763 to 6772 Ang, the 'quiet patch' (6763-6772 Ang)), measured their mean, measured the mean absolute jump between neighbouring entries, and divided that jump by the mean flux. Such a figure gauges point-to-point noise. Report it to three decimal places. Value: 0.107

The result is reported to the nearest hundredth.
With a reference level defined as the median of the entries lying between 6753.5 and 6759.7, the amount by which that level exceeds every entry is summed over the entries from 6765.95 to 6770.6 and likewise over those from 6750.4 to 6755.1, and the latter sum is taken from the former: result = -0.18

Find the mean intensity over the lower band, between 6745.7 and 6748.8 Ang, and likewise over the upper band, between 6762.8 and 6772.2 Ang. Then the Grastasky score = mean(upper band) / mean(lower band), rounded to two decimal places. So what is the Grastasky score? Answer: 0.97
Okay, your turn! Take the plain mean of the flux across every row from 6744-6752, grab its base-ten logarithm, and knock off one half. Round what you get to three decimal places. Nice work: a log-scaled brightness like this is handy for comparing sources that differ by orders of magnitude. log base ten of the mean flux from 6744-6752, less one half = -0.690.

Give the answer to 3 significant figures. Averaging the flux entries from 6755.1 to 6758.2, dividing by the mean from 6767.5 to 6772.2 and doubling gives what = 1.94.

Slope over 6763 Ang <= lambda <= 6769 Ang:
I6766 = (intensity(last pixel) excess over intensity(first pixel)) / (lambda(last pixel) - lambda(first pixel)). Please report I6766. 0.025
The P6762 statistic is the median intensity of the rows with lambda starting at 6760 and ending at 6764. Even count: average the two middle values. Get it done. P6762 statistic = 0.613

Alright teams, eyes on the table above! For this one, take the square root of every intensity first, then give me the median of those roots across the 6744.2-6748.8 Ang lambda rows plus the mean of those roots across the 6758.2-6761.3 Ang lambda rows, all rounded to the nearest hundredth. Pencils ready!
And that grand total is 1.60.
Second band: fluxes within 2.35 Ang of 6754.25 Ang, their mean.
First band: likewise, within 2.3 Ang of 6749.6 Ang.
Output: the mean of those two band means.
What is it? 0.636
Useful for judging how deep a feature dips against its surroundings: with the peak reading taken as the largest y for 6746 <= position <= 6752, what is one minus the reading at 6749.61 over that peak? 0.02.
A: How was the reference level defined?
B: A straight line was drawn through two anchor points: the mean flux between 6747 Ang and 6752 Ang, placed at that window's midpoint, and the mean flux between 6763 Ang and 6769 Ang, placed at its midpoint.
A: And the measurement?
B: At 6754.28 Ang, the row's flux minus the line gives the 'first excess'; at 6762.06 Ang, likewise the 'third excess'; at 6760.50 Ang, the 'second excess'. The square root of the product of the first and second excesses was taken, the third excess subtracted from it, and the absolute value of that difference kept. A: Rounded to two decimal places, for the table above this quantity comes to 0.06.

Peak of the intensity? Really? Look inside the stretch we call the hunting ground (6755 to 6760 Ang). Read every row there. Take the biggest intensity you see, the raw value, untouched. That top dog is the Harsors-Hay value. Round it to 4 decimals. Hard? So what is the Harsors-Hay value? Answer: 0.6934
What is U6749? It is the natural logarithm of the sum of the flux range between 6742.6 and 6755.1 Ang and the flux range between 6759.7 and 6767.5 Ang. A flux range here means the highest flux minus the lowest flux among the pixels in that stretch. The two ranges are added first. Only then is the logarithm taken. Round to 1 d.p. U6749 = -1.2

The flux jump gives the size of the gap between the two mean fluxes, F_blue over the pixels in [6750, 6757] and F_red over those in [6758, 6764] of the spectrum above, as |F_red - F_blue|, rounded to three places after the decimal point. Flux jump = 0.017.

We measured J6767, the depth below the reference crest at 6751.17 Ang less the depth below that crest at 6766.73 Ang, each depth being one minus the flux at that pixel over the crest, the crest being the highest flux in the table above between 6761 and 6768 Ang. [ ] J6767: 0.22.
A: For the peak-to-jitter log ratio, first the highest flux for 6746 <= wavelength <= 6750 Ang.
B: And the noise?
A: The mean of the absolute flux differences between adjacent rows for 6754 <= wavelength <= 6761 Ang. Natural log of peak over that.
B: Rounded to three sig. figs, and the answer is 2.21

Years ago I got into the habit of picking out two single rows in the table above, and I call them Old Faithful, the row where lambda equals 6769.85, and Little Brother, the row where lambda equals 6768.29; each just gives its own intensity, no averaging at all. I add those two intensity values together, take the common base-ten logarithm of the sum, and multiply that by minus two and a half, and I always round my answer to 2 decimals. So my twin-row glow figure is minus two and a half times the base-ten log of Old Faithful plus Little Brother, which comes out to -0.31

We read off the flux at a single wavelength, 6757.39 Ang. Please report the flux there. 0.6934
